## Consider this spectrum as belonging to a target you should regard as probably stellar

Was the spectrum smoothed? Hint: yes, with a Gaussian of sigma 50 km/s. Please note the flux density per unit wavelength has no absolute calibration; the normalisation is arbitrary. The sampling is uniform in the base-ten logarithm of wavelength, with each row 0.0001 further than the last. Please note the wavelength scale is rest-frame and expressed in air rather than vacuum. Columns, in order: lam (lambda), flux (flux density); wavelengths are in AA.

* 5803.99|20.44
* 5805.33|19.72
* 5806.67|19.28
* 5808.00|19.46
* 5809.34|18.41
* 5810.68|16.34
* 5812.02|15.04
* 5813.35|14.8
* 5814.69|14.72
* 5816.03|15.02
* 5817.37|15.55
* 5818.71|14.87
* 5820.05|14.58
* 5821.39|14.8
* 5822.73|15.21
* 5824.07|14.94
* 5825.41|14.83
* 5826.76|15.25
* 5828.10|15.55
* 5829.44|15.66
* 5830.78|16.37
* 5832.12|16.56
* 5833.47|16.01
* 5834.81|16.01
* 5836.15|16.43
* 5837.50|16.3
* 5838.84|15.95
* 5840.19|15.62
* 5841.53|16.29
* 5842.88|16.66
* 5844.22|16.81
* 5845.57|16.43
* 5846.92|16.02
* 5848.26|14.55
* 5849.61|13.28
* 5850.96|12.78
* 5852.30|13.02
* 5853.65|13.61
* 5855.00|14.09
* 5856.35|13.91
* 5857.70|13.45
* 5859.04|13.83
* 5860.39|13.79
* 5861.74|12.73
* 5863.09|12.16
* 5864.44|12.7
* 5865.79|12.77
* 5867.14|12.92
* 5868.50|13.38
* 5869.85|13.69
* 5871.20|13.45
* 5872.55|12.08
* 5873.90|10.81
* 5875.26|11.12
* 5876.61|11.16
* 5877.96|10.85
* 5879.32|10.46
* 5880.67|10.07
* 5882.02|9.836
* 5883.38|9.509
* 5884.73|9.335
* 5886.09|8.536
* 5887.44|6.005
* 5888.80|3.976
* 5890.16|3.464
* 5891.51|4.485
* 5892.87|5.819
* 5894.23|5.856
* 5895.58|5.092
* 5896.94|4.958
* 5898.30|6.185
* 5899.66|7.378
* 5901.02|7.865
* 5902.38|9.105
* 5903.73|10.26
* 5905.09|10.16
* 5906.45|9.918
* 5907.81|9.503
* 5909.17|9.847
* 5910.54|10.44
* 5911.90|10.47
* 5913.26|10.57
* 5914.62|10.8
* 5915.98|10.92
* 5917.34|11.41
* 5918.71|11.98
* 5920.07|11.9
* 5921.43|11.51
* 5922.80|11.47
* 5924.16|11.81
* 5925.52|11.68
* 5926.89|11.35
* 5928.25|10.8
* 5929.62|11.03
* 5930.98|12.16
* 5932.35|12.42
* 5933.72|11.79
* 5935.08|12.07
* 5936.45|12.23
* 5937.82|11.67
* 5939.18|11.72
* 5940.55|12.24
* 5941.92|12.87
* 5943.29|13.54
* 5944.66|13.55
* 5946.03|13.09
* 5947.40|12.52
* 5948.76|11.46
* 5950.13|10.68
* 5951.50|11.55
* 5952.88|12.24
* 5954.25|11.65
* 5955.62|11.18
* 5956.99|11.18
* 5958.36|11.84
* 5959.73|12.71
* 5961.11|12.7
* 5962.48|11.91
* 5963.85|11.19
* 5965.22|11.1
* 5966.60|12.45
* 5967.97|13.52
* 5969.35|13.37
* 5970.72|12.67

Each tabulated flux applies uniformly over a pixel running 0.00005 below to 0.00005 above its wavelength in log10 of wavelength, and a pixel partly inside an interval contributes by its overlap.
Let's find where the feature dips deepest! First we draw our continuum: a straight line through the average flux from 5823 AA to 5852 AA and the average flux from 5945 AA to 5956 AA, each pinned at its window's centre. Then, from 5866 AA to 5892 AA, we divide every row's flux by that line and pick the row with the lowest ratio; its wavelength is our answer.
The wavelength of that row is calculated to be 5890.16 AA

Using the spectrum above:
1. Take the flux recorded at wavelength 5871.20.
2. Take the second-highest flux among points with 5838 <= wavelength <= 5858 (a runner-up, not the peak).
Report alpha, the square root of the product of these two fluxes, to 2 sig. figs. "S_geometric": 15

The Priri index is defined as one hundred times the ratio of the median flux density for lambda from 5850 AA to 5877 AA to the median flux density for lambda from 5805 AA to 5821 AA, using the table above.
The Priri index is 85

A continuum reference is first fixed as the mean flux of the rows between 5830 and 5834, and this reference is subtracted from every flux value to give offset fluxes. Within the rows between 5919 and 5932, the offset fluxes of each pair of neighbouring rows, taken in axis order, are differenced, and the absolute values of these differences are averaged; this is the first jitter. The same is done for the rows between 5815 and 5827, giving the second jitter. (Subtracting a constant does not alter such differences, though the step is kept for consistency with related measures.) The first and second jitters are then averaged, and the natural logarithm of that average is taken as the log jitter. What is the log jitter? -0.97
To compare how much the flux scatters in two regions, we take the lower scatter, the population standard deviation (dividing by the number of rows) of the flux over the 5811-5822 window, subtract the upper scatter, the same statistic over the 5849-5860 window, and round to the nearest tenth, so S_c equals -0.1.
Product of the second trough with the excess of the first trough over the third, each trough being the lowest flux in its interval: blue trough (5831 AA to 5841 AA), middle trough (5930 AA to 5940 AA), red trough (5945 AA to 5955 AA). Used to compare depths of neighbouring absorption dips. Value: 58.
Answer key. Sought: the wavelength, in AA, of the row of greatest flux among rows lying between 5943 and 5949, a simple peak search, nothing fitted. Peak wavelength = 5944.66 AA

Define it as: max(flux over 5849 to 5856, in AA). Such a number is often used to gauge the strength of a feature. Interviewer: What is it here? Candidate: 14.09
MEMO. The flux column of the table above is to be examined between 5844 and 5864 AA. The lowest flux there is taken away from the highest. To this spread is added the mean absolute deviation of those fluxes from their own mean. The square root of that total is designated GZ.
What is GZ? 2.4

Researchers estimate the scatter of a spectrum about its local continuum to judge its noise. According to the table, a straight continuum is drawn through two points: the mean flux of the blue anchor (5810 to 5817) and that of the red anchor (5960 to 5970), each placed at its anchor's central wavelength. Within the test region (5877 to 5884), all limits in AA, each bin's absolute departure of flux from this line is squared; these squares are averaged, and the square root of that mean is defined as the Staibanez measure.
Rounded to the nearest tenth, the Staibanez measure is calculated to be 3.8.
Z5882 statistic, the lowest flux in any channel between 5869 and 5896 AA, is 3.464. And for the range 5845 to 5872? 12.16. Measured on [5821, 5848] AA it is 14.8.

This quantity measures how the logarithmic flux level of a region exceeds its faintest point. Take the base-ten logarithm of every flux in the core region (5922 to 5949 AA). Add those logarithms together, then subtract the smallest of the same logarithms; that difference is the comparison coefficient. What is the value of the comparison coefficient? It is 20.6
